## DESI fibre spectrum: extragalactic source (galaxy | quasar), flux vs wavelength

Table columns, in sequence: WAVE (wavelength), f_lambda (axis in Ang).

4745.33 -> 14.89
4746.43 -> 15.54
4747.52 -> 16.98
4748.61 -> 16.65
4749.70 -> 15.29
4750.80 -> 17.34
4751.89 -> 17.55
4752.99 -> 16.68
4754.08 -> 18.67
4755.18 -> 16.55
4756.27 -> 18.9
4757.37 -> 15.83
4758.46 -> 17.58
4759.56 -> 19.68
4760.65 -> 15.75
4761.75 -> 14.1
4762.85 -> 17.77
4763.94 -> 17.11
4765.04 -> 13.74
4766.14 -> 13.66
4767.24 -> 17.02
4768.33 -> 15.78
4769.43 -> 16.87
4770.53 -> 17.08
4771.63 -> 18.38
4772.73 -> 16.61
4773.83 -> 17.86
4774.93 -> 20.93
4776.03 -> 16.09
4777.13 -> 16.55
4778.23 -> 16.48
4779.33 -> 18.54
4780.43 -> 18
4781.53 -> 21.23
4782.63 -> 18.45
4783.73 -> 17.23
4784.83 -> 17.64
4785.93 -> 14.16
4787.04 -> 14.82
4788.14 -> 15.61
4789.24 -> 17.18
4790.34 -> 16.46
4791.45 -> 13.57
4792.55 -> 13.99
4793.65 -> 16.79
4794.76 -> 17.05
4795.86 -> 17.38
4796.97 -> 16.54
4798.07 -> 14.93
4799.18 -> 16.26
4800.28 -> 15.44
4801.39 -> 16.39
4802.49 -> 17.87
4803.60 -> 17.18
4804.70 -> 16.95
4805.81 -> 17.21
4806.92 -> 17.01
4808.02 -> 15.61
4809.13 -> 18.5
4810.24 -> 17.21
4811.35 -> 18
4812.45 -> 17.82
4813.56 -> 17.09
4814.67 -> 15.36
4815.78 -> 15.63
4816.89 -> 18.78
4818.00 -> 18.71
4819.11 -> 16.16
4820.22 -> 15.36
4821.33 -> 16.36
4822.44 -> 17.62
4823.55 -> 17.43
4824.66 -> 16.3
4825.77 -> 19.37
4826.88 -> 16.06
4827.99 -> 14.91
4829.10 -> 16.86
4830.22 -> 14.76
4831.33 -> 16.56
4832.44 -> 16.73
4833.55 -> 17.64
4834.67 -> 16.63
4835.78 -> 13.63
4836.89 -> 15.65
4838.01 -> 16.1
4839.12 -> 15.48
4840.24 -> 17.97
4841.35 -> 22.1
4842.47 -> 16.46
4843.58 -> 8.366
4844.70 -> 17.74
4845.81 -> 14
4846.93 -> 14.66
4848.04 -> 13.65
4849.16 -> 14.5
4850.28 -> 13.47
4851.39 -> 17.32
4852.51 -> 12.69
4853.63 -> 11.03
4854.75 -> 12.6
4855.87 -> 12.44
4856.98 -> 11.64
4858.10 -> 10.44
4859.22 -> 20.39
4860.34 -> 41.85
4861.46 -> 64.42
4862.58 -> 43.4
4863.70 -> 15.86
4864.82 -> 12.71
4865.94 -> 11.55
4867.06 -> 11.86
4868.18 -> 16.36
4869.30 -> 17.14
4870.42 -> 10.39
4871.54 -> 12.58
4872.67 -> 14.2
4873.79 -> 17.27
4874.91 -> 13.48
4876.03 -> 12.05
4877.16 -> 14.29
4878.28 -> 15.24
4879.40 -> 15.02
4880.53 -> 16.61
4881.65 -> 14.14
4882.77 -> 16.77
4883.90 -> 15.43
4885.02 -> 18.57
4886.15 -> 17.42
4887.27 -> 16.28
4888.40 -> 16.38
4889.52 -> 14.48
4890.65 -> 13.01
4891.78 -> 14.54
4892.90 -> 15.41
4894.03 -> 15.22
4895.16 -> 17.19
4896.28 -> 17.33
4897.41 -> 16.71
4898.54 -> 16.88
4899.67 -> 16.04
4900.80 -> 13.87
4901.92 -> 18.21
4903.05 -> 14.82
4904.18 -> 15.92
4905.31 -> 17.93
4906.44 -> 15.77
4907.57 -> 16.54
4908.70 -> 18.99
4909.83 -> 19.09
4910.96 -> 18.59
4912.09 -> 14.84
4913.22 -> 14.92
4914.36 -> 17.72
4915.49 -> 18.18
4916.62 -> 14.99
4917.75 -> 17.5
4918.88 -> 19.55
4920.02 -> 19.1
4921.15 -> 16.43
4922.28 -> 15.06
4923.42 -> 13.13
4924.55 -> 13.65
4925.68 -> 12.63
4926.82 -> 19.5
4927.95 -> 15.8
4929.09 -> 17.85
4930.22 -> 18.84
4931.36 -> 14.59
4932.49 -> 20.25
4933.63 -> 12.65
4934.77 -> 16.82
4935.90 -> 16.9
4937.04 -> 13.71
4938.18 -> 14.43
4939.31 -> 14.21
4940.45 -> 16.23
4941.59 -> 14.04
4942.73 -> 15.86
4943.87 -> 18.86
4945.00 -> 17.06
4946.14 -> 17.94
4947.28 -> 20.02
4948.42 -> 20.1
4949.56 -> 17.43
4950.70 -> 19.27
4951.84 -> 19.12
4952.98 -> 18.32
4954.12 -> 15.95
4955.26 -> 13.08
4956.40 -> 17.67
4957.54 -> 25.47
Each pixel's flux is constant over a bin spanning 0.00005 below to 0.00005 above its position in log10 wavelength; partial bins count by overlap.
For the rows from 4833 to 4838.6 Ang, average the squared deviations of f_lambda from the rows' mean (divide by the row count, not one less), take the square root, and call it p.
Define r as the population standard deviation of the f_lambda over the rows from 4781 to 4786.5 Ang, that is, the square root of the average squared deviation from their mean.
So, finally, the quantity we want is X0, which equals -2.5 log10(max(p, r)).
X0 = -0.89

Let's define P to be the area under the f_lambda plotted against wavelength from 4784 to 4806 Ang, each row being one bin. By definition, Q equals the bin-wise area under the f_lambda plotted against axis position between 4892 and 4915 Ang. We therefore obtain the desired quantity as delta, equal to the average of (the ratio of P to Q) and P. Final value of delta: 178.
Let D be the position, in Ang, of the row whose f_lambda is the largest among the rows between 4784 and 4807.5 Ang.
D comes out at 4802.49 Ang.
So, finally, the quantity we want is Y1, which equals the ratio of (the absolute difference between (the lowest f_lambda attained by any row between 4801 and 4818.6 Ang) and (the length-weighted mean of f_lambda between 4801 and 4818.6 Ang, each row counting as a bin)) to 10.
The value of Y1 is 0.19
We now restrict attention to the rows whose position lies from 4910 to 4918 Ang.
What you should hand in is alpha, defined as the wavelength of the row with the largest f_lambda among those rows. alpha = 4910.96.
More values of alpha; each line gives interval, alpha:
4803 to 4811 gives 4809.13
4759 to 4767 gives 4759.56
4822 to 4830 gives 4825.77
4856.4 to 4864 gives 4861.46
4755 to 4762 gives 4759.56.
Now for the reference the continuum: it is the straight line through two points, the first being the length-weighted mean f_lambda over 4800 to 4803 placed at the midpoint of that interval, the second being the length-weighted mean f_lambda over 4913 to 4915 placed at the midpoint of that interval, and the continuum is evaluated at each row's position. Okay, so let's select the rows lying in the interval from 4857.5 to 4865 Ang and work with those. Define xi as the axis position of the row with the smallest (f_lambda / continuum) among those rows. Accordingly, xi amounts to 4858.10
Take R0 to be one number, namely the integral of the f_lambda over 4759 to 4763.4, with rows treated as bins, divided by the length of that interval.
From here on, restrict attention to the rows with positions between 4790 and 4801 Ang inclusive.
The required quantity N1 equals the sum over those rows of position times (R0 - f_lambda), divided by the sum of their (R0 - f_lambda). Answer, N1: 4794.5 Ang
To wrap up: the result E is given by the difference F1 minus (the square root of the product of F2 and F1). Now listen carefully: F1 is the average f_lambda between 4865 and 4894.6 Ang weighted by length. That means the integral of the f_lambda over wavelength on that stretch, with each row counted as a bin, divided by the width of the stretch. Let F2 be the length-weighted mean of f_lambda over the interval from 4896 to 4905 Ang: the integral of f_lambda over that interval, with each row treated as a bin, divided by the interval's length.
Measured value -0.7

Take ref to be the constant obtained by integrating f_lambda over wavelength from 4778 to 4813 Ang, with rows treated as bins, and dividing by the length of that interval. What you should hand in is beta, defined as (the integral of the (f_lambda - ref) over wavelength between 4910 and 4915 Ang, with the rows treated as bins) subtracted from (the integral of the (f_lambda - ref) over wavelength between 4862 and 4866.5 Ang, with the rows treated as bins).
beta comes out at 19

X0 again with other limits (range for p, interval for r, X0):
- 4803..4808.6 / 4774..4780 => -0.65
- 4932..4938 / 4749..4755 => -1.07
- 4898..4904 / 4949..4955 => -0.46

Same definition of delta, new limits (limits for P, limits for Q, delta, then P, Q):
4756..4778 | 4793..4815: 186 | 370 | 370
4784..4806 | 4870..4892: 178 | 356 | 329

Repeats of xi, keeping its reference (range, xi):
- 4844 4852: 4850.28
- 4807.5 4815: 4814.67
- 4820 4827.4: 4820.22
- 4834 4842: 4835.78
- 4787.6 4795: 4791.45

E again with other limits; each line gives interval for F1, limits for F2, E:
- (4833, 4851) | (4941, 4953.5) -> -1.2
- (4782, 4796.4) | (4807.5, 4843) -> -0.3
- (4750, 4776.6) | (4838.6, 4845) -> 0.3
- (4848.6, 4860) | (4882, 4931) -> -1.1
